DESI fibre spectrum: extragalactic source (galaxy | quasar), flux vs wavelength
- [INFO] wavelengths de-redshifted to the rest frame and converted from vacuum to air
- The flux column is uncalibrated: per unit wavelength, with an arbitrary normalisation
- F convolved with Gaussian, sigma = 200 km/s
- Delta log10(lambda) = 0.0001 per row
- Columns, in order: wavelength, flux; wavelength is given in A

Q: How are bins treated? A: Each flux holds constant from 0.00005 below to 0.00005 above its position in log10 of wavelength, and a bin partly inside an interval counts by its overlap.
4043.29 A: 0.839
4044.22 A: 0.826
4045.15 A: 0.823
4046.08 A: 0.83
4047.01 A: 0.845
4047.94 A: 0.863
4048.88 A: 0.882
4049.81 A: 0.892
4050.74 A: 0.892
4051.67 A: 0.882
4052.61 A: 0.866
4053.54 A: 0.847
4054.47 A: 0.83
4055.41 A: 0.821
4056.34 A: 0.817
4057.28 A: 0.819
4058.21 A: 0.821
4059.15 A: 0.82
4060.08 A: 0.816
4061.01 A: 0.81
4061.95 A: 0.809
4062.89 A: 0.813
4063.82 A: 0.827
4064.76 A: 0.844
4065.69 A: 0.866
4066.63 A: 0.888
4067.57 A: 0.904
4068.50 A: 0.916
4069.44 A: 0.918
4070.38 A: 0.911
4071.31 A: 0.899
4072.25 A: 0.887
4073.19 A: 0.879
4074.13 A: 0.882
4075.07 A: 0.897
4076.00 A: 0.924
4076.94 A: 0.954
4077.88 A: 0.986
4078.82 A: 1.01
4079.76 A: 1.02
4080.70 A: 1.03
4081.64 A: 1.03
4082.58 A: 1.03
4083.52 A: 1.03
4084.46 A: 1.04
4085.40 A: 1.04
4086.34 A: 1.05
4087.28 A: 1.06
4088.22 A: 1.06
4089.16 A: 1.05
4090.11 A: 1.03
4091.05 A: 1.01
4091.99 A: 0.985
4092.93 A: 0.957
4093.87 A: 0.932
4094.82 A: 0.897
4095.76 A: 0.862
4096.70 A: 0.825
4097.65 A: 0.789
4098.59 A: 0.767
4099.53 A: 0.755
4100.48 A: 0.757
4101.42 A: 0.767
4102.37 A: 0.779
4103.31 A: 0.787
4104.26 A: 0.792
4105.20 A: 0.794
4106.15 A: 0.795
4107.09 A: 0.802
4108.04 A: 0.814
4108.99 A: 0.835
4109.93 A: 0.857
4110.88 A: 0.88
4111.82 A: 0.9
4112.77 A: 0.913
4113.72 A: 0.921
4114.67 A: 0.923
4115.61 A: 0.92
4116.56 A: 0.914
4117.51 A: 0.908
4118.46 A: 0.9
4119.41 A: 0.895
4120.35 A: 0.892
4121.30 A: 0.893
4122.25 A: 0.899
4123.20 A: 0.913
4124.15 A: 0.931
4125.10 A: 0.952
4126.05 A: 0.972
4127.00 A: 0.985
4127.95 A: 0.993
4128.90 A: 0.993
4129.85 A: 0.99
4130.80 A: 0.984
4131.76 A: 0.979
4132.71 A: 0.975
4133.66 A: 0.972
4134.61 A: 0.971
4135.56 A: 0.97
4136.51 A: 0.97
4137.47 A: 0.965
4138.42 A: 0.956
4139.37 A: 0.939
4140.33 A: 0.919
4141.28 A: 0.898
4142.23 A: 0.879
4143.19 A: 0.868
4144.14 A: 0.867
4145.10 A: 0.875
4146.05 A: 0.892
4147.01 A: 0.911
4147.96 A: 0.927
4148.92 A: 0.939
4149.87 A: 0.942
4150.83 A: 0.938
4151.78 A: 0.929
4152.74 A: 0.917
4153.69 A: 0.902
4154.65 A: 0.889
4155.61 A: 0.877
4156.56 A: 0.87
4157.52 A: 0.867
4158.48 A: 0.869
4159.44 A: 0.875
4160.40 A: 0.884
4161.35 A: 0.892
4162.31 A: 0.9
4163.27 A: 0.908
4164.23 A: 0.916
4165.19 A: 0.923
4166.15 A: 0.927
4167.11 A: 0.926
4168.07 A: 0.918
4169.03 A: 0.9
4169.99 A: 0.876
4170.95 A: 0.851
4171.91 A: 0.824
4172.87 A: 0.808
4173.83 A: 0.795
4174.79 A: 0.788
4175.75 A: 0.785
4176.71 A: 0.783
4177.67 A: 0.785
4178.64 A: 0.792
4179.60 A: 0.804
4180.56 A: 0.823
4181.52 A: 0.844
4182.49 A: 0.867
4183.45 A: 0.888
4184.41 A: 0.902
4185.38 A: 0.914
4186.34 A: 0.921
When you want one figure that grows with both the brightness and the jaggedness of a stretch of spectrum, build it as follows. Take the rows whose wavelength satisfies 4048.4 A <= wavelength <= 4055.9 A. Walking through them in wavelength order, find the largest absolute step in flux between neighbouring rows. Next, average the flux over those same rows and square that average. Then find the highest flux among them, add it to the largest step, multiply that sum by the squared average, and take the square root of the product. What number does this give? 0.82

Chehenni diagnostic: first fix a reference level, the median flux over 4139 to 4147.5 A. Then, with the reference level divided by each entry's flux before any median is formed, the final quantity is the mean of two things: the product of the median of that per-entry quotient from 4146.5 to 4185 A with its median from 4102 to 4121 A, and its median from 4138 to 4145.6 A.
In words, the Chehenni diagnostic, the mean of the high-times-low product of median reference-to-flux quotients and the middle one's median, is 1.01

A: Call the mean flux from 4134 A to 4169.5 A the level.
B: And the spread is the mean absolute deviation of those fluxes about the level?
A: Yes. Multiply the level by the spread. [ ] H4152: 0.024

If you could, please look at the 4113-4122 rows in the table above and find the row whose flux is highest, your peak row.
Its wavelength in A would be 4114.67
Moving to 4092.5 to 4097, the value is 4092.93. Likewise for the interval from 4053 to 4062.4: 4053.54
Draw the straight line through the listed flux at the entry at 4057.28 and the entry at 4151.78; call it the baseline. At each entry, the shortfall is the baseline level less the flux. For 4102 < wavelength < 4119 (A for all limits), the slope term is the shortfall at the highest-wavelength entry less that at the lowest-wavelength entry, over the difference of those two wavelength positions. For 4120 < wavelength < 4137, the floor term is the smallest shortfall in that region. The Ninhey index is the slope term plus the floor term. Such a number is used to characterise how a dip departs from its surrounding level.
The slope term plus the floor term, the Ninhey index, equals -0.098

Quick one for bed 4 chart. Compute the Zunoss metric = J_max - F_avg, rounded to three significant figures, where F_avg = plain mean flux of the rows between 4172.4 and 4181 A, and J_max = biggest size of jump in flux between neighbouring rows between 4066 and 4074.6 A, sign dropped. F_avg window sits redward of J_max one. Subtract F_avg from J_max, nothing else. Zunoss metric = -0.780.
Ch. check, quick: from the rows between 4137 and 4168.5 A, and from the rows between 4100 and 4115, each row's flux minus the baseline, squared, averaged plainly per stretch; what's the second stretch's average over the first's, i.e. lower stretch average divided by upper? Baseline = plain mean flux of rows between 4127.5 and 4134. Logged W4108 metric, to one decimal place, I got 3.9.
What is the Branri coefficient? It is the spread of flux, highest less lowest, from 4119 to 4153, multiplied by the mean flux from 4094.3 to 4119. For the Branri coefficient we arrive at 0.11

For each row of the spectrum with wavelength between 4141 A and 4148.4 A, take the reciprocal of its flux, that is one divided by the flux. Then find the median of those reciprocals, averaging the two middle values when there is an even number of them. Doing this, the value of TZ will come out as 1.13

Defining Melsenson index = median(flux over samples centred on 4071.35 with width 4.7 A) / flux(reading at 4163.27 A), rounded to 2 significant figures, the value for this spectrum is 0.99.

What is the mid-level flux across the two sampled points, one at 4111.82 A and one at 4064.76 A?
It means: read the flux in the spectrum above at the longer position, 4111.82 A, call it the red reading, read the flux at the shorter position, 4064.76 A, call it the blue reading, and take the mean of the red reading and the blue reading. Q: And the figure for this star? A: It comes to 0.872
